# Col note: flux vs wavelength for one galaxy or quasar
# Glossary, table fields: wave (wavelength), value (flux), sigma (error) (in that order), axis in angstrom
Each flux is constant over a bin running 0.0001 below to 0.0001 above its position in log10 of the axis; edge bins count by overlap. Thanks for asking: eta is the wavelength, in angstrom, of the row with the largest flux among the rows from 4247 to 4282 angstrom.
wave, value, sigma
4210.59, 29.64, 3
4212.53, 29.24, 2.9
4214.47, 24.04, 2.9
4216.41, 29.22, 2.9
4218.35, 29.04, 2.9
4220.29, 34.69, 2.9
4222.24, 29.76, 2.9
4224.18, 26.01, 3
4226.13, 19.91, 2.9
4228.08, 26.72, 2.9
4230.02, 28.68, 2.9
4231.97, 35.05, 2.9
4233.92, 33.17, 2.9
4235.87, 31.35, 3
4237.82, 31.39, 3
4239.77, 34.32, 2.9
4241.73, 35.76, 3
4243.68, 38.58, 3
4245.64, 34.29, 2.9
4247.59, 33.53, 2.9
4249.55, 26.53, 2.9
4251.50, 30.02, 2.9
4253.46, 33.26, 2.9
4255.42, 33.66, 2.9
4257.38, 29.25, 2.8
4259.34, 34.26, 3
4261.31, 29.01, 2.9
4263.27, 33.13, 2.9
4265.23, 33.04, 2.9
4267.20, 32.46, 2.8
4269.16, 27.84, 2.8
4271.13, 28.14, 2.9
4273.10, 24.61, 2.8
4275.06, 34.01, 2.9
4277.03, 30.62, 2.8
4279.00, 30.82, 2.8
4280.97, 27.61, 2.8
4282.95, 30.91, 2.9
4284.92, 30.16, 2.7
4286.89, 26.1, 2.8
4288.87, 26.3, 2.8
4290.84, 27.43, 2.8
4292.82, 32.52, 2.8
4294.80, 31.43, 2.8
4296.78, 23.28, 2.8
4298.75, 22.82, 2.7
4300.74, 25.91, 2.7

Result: 4259.34 angstrom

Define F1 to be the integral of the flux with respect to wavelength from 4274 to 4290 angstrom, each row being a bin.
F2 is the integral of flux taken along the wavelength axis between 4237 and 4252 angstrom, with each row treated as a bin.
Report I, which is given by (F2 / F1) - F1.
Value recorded -471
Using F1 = 473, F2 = 498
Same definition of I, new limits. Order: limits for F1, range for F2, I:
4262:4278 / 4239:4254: -486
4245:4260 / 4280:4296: -475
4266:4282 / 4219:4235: -472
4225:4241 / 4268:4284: -481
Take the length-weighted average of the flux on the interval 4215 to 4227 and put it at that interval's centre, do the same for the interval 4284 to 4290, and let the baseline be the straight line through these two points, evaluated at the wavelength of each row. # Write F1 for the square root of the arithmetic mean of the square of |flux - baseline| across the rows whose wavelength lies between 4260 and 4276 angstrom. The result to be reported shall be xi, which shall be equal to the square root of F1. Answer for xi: 2.02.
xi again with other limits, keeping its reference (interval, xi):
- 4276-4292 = 1.51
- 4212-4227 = 2.03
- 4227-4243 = 2.26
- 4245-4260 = 2.21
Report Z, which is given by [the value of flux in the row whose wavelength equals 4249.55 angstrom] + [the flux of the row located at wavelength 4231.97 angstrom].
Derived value 62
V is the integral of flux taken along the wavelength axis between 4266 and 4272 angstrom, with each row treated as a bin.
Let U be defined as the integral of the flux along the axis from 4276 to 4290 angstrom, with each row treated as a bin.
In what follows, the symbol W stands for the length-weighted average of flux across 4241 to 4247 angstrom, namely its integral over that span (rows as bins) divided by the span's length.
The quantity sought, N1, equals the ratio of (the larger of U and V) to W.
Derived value 11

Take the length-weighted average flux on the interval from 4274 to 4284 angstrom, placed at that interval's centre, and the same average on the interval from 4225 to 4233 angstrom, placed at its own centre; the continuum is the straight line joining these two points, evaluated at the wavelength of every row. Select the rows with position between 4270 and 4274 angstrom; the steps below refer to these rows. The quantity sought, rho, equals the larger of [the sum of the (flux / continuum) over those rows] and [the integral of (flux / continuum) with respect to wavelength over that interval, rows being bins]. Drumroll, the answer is 3.5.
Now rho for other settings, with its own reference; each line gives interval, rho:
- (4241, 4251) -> 11.7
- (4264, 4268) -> 4.4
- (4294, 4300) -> 4.8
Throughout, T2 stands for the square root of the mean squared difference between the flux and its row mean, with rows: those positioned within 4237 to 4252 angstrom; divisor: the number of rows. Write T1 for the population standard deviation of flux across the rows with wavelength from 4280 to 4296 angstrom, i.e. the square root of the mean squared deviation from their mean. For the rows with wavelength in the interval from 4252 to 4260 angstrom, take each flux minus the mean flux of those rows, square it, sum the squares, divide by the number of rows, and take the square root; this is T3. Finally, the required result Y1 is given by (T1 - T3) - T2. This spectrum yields -3.1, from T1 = 2.33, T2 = 3.5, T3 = 1.97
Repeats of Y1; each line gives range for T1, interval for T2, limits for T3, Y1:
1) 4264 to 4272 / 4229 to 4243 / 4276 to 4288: -1.8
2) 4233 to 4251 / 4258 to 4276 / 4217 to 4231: -4.2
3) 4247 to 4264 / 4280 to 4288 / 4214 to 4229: -3.4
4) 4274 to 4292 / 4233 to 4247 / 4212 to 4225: -3.0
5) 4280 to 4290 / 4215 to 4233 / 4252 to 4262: -4.6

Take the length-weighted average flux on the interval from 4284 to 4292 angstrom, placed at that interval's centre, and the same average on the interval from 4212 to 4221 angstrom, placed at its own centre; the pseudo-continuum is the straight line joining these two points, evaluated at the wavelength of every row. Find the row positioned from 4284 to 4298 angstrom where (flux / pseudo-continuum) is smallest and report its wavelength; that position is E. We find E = 4296.78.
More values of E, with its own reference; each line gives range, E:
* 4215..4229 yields 4226.13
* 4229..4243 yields 4230.02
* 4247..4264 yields 4249.55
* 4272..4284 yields 4273.10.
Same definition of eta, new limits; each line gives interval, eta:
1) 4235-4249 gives 4243.68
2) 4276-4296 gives 4292.82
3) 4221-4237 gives 4231.97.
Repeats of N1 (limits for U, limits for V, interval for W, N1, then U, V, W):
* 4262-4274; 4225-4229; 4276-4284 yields 12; 359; 93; 30.0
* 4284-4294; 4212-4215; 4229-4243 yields 9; 285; 80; 32.9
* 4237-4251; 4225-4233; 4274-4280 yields 15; 468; 221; 31.7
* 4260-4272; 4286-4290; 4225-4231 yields 15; 369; 105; 25.1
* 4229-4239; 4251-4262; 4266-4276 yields 12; 320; 349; 29.5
